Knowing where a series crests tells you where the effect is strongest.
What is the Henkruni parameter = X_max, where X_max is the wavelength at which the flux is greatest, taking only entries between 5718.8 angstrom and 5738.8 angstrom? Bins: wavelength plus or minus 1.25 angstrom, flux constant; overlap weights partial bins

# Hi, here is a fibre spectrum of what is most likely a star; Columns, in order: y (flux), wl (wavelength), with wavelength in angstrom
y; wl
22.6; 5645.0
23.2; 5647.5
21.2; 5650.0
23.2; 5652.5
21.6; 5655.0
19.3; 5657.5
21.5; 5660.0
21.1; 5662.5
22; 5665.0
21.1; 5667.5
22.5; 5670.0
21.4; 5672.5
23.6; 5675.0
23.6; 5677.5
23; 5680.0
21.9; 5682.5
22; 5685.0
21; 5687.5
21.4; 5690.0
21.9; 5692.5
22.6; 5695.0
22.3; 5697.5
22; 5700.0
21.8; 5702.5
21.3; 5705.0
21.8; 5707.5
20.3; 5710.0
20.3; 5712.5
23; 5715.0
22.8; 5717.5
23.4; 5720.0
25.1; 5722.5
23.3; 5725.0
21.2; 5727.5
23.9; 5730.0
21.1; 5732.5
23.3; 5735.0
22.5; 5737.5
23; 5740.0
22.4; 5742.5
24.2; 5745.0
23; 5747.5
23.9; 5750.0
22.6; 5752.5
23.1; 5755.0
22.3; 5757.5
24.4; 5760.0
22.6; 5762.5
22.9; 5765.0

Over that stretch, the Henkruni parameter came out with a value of 5722.5 angstrom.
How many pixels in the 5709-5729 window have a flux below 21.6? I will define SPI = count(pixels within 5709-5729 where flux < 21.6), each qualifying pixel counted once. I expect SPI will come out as 3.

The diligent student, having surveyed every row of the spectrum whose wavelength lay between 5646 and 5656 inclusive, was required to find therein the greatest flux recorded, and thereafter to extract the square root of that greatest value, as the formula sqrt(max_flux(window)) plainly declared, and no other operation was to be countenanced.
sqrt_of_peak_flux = 4.82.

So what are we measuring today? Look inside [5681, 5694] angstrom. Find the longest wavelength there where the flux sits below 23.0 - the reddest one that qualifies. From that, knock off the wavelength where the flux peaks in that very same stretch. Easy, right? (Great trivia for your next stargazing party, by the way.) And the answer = 7.5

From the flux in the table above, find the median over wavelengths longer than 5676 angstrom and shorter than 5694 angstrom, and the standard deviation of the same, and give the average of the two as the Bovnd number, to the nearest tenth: 11.4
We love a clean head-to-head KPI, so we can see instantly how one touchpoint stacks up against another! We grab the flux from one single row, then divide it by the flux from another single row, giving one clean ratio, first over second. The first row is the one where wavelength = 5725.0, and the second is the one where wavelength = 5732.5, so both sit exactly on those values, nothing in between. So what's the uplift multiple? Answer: 1.10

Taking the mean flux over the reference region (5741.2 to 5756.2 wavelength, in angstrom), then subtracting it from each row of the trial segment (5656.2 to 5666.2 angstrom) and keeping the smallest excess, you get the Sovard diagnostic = -3.9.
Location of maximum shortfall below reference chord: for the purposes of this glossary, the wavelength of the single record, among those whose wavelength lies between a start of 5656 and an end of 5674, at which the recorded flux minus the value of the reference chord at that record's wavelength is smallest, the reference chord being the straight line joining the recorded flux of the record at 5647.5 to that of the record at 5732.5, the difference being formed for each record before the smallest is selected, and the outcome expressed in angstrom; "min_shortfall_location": 5657.5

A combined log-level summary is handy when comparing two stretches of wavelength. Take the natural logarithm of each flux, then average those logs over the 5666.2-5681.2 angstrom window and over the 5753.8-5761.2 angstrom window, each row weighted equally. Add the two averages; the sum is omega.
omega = 6.26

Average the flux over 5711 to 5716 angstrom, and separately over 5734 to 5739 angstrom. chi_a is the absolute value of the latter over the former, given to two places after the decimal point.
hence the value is 1.06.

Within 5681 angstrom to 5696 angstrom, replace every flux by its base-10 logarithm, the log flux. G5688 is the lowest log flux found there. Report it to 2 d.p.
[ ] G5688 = 1.32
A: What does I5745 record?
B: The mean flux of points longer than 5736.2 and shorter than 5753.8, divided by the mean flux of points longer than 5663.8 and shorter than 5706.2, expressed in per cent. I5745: 105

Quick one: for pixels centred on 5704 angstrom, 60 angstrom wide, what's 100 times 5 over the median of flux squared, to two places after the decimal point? 1.03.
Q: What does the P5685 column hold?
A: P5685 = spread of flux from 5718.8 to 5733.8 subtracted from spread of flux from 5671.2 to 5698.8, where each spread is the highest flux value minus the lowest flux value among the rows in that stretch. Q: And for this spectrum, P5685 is -1.4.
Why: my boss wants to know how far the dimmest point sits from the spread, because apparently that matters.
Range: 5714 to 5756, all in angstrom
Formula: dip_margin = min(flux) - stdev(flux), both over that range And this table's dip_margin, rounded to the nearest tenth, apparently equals 20.1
